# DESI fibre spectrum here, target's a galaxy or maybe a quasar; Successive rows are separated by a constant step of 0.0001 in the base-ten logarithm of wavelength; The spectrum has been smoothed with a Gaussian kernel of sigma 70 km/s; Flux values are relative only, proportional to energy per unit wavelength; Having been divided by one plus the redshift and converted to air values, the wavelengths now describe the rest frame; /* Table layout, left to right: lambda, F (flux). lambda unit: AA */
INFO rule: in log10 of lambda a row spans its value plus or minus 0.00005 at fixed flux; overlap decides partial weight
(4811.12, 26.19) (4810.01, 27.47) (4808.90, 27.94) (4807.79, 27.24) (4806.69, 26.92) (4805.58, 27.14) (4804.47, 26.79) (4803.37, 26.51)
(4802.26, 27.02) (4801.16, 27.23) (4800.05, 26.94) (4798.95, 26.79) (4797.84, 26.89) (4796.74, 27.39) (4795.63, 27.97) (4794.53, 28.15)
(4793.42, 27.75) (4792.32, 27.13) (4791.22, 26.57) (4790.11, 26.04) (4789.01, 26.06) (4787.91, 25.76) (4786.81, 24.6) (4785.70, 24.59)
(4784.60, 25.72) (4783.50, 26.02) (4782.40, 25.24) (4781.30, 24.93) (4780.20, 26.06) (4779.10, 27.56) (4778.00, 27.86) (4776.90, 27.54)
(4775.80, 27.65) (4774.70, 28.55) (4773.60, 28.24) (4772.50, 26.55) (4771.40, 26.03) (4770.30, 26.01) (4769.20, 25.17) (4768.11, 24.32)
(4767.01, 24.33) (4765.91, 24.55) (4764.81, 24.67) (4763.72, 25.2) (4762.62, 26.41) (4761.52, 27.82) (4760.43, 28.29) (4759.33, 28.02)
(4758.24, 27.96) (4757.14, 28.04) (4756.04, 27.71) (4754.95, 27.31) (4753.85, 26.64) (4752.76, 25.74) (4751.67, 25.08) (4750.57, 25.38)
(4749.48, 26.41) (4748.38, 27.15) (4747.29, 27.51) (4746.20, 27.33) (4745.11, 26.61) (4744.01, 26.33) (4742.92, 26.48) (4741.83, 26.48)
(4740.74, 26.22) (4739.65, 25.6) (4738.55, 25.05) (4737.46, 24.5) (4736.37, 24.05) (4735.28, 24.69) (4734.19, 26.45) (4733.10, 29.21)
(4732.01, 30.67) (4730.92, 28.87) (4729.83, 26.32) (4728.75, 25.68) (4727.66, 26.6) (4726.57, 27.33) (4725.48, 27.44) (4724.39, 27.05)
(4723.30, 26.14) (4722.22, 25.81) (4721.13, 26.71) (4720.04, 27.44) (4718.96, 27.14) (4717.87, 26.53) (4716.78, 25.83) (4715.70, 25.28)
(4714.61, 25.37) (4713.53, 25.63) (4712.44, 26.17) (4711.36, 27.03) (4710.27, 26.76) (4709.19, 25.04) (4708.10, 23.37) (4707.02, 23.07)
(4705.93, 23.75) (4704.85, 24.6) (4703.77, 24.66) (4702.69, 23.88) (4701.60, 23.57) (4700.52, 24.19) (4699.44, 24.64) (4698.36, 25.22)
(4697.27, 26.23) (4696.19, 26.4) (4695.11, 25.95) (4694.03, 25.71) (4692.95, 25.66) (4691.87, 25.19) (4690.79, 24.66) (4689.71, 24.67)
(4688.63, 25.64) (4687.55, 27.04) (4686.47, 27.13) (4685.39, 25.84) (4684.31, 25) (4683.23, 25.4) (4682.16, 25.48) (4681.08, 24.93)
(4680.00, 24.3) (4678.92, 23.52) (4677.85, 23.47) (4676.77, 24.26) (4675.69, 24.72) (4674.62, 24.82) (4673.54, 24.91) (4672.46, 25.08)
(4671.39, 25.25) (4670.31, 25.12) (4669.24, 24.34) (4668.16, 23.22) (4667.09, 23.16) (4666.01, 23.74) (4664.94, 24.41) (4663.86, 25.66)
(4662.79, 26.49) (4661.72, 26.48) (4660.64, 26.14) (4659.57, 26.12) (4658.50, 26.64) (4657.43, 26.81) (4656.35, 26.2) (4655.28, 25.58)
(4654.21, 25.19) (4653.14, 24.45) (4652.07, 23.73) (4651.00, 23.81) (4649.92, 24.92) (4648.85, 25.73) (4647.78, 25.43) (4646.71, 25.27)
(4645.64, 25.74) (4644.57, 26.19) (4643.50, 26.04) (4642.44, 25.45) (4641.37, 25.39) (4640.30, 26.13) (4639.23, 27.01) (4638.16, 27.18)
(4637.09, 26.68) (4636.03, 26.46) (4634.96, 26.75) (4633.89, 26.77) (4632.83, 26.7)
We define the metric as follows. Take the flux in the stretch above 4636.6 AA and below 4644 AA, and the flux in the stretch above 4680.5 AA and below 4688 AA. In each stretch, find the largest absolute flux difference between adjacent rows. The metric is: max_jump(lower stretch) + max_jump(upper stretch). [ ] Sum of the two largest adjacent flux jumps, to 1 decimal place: 2.2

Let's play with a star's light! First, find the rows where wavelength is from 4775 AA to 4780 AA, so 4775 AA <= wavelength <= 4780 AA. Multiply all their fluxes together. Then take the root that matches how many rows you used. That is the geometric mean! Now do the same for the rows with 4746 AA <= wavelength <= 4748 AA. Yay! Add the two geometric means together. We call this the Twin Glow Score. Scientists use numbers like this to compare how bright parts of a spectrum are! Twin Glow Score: 55.1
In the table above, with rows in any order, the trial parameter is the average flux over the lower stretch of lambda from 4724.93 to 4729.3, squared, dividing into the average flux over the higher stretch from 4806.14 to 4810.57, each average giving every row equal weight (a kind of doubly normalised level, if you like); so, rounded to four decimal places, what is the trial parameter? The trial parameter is 0.0382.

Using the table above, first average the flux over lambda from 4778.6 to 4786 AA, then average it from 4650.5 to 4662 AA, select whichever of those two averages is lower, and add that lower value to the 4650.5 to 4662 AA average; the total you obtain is 51.1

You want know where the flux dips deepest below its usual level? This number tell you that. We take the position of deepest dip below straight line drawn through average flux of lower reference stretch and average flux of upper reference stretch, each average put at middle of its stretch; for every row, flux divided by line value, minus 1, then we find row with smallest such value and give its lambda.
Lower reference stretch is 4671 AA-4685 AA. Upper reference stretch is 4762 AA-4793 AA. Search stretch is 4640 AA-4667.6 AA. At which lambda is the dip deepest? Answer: 4667.09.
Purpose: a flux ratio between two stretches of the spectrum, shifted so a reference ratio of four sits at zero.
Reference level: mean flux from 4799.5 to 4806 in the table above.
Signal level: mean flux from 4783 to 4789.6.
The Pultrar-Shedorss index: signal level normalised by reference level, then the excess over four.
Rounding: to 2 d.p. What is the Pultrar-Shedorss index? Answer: -3.05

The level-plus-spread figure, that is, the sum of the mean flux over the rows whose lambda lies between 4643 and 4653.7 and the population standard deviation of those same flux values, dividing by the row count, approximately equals 26.0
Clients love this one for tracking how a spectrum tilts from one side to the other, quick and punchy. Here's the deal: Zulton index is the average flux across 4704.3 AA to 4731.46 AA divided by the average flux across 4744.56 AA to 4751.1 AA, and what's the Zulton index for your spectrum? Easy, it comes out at 0.974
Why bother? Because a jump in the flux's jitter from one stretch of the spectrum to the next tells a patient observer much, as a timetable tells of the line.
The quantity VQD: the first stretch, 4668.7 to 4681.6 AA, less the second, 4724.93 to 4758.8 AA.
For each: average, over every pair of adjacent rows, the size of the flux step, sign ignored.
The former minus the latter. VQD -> -0.38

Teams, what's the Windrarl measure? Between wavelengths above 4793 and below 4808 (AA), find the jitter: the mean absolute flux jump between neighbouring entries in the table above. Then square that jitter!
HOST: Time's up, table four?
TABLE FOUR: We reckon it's 0.10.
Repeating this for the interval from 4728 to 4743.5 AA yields 1.17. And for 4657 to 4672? 0.25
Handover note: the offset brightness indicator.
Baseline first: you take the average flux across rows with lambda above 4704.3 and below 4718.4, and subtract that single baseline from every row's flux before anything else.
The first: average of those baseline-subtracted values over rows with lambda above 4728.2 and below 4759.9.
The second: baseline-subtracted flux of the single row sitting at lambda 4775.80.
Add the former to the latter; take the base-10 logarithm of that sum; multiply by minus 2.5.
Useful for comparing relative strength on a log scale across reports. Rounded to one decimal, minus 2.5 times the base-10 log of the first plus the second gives -1.4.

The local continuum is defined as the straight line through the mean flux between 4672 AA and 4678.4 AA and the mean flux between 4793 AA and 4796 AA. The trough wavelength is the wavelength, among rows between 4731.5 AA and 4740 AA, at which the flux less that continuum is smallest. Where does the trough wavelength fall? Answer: 4736.37 AA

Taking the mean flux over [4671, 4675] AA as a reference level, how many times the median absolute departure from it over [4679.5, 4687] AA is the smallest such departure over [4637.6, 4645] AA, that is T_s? 0.81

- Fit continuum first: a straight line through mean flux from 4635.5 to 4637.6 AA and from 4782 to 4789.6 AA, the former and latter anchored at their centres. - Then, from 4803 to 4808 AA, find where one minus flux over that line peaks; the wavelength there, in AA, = 4803.37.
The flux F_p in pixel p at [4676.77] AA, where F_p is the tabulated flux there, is 24.26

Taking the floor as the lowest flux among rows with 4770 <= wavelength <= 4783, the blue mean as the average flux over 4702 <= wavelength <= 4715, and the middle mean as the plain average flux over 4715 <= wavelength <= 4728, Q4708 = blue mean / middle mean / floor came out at 0.0376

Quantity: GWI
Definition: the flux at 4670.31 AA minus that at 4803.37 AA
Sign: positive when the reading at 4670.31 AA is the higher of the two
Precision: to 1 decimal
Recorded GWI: -1.4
